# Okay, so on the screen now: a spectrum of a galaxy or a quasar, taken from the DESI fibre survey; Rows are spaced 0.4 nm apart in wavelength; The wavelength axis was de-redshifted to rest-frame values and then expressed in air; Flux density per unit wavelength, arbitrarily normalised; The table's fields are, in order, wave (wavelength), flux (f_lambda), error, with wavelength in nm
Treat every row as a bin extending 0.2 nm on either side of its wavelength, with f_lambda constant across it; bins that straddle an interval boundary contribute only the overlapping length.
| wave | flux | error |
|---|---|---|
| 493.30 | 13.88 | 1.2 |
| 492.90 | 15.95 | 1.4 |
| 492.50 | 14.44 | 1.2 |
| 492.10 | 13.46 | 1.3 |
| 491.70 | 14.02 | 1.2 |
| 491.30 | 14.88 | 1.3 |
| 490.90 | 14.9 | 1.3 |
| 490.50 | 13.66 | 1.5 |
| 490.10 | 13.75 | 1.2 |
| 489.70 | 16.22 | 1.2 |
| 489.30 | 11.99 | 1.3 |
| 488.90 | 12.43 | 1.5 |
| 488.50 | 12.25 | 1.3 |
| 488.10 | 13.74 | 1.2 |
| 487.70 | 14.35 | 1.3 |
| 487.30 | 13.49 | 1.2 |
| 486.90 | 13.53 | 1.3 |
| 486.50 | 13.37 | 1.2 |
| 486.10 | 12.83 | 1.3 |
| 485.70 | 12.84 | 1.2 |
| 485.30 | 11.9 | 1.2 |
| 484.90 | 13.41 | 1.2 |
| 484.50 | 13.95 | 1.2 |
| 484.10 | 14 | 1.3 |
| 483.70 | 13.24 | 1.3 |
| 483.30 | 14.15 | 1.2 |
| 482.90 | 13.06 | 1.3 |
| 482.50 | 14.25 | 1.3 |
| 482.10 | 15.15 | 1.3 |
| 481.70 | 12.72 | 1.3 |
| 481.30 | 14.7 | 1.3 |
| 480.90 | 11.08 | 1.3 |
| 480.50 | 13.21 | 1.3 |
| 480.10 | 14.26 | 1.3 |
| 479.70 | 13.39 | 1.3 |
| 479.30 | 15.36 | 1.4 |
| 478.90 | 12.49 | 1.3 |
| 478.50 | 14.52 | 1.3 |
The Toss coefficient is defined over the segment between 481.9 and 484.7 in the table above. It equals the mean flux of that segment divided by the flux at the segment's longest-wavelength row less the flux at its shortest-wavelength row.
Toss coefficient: -12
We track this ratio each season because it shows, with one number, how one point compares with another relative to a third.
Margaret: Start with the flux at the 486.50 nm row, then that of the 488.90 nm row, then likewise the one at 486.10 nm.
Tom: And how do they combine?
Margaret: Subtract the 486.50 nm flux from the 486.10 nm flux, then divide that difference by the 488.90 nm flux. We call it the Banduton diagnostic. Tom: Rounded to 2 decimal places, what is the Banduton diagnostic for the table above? -0.04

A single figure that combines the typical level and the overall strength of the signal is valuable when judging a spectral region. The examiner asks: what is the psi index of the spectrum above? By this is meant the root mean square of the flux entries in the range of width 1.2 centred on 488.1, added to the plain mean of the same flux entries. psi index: 26.9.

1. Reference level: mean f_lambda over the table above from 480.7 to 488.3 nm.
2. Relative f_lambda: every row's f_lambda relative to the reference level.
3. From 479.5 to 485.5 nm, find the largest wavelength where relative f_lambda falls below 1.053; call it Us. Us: 485.30 nm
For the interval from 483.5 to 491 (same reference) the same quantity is 490.50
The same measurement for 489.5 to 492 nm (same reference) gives 491.70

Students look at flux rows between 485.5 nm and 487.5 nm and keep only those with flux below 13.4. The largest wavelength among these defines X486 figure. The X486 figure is 486.50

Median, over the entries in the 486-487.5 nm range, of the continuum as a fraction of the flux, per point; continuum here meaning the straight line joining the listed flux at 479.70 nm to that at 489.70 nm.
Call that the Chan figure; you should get 1.15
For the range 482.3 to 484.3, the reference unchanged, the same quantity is 1.05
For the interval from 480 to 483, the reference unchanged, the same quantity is 1.01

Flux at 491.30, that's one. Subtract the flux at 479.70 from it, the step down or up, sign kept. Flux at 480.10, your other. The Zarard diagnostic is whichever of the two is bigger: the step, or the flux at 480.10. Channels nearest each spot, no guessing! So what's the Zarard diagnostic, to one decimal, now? 14.3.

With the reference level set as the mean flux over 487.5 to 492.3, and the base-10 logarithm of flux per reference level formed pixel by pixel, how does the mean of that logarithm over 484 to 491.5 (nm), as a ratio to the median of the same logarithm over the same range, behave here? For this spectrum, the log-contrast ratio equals 1.1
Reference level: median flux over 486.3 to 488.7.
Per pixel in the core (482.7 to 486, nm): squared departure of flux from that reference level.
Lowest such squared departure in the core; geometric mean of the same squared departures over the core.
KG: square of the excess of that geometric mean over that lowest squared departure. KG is 0.0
